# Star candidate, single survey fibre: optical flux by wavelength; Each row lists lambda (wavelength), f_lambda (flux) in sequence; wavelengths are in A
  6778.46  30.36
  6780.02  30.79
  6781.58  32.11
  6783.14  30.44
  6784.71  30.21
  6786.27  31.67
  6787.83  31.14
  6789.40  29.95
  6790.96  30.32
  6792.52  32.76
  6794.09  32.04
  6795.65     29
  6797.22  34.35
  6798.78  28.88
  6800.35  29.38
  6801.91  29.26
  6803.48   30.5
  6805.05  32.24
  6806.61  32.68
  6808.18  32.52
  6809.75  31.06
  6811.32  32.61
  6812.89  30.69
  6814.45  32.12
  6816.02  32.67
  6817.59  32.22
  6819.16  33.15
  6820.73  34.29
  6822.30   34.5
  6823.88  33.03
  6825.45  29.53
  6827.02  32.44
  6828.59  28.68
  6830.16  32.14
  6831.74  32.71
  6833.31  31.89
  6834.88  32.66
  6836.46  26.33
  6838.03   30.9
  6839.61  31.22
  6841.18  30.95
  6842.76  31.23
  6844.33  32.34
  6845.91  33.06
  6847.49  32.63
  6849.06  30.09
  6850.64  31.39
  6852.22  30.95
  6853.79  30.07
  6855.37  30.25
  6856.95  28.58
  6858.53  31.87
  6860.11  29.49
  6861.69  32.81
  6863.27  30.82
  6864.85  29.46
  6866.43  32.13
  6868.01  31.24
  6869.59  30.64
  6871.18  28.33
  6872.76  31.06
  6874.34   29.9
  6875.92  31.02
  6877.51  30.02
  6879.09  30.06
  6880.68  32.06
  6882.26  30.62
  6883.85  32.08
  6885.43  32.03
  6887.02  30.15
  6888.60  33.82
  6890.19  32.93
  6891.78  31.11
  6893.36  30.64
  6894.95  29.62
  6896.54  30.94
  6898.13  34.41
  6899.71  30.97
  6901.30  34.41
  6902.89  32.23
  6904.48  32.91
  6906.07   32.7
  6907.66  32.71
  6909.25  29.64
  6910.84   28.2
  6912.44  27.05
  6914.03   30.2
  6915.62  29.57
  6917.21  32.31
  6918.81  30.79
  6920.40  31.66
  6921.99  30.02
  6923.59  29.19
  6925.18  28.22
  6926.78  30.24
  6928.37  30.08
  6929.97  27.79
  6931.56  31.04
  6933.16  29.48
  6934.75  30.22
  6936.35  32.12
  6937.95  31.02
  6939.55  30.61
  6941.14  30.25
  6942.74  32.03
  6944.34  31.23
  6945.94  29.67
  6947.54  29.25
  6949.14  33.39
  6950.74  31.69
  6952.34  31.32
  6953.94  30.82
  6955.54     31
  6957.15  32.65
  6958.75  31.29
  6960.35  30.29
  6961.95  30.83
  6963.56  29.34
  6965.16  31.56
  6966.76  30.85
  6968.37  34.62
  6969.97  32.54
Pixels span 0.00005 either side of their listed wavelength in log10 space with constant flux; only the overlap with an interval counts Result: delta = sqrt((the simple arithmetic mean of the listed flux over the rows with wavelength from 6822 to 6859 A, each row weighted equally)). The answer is 5.59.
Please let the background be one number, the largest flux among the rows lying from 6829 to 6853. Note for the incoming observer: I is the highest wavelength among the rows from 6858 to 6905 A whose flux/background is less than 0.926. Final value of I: 6894.95 A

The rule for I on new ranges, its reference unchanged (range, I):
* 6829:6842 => 6836.46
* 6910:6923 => 6921.99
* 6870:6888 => 6887.02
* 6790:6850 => 6849.06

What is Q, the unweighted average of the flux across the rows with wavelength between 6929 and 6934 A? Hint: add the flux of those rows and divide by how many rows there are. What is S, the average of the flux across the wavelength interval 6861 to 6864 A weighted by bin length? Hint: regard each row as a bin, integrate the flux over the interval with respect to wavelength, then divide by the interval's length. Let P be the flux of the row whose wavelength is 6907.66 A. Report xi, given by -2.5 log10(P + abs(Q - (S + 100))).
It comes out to -5.33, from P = 32.71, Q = 29.4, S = 31.8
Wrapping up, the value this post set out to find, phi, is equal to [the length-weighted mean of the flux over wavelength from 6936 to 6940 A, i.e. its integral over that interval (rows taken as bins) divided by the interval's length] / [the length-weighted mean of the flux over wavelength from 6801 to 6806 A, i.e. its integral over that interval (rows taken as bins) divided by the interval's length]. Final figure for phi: 1.01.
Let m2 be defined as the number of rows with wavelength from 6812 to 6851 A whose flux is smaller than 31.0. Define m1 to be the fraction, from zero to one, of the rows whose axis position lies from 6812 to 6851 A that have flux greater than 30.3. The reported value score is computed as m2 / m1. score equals 8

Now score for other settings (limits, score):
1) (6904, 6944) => 36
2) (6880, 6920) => 17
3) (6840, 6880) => 23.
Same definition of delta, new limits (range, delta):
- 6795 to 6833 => 5.63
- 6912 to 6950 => 5.51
